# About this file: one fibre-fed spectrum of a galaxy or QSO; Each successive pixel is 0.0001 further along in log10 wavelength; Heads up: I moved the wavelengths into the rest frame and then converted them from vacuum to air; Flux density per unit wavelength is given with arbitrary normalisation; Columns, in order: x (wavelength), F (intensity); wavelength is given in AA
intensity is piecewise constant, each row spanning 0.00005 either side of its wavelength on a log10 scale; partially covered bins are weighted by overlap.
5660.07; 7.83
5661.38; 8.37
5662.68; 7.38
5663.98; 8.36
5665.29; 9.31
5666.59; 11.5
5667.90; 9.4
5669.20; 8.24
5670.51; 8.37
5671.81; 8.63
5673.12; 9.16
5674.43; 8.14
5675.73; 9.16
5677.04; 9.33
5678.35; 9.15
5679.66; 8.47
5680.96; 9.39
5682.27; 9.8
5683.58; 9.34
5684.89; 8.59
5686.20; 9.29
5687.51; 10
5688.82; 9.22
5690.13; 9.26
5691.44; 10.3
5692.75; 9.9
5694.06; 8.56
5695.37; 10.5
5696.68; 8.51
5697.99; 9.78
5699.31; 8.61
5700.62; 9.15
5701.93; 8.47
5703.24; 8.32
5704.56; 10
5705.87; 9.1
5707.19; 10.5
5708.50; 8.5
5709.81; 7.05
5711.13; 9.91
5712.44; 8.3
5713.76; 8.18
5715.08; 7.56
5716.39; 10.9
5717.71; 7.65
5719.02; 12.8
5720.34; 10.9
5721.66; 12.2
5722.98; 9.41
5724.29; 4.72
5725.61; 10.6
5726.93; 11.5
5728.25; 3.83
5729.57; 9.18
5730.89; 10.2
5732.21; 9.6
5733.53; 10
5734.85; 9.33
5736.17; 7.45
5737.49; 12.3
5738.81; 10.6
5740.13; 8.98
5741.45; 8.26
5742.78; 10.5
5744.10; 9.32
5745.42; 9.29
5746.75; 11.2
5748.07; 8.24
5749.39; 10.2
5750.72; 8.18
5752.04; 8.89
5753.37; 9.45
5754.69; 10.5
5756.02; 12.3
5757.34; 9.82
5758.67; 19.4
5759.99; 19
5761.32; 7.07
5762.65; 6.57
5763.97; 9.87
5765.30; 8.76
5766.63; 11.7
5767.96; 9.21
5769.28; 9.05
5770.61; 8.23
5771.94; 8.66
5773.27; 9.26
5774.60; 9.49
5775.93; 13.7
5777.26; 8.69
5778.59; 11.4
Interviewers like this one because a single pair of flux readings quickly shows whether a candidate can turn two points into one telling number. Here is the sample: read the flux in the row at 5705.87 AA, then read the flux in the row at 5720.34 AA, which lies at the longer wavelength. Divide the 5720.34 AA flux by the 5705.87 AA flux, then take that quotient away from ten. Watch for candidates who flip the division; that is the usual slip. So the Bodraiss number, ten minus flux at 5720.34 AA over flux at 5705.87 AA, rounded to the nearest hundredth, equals 8.80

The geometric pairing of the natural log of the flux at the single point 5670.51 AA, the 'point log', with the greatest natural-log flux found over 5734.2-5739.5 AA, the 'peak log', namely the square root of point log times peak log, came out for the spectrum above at 2.31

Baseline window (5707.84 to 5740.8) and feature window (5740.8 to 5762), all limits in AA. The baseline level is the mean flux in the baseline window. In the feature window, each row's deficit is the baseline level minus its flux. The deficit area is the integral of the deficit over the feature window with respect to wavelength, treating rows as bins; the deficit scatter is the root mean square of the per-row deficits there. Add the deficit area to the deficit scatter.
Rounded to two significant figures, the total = -27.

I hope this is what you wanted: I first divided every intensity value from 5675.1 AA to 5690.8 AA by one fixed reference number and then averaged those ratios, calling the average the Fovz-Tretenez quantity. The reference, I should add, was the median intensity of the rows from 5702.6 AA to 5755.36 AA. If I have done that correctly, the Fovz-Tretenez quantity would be 0.99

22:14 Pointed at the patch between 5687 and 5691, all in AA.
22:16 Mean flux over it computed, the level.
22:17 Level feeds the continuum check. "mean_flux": 9.5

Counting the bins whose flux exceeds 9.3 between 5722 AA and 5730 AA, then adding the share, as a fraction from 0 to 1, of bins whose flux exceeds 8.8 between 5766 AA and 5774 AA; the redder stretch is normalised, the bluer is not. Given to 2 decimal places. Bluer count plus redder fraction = 3.67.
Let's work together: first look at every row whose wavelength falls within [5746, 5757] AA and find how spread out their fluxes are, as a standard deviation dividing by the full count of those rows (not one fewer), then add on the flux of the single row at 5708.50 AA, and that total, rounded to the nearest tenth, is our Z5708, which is 9.9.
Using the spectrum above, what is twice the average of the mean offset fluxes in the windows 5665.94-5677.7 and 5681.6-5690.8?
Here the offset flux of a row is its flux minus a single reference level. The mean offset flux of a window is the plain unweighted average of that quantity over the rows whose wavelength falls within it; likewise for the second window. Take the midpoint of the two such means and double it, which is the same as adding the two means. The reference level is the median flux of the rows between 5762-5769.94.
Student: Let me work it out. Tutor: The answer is 0.20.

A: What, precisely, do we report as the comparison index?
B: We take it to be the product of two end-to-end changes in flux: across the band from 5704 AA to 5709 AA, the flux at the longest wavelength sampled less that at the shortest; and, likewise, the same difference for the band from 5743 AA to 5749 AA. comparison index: 2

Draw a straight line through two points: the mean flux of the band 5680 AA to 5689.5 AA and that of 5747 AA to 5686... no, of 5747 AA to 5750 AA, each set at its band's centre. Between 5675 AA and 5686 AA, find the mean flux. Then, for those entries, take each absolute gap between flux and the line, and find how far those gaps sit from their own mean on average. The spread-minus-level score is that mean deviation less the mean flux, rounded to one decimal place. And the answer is -8.9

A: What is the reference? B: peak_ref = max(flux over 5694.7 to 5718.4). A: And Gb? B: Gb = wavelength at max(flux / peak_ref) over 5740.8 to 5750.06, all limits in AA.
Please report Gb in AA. 5746.75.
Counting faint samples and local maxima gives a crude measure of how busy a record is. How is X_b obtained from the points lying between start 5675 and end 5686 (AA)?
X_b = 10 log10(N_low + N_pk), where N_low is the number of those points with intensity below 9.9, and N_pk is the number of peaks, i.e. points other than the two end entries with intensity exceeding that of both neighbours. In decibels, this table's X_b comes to 10.0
